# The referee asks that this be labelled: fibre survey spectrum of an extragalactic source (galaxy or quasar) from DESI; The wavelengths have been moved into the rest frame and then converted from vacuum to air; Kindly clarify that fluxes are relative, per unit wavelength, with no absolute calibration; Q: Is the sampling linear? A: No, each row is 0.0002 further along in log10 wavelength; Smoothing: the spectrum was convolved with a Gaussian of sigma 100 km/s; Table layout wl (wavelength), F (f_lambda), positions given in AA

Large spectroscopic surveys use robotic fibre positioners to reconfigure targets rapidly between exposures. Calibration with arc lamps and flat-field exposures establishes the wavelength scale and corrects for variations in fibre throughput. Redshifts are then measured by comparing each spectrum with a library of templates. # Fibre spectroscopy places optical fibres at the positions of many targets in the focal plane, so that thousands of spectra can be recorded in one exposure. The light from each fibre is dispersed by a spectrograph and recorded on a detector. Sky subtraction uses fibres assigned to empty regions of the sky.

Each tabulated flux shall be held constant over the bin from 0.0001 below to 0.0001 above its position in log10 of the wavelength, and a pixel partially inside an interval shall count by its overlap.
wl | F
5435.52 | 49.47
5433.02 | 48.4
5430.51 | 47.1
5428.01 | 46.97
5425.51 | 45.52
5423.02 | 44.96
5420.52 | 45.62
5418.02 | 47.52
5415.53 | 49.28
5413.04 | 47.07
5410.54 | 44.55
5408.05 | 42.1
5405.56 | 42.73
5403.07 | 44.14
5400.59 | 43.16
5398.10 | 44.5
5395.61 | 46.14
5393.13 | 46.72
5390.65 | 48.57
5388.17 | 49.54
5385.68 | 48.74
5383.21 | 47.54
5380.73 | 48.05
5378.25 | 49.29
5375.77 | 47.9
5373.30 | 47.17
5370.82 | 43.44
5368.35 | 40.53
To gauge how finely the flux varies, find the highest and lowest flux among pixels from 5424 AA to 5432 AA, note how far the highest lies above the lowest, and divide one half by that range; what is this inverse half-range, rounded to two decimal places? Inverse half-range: 0.32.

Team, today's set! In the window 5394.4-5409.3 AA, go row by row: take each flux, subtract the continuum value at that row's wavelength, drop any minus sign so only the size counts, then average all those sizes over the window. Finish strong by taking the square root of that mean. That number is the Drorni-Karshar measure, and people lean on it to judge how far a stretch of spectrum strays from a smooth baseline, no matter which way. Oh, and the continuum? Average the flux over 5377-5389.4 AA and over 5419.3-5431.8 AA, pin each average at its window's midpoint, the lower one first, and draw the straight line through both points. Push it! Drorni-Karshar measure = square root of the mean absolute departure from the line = 1.92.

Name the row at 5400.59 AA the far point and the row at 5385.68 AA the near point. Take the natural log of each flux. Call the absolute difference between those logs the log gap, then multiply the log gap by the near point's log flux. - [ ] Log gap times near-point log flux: 0.47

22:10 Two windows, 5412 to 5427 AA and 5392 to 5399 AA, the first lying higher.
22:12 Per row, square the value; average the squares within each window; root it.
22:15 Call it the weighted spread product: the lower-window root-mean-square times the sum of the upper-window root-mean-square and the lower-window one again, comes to 4235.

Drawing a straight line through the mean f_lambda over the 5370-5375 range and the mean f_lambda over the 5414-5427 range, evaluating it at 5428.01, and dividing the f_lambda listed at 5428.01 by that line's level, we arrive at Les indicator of 1.00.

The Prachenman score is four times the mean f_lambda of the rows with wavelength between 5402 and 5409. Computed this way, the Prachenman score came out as 172.0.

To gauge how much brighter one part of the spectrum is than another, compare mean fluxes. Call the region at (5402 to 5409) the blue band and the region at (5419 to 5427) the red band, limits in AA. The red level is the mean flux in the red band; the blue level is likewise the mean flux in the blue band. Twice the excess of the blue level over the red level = -5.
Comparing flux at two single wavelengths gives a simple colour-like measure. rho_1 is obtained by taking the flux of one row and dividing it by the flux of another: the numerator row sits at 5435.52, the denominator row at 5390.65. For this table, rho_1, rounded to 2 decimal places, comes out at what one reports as 1.02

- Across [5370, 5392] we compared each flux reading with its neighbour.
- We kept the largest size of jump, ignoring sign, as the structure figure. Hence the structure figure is 3.73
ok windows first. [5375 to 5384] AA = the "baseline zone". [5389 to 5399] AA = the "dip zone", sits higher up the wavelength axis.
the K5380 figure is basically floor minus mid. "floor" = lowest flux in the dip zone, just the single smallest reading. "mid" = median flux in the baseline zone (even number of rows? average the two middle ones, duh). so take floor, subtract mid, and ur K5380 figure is -3.5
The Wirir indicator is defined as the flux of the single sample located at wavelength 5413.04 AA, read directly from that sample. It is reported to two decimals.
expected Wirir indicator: 47.07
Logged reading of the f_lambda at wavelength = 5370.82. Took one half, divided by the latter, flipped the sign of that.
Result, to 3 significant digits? -0.0115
